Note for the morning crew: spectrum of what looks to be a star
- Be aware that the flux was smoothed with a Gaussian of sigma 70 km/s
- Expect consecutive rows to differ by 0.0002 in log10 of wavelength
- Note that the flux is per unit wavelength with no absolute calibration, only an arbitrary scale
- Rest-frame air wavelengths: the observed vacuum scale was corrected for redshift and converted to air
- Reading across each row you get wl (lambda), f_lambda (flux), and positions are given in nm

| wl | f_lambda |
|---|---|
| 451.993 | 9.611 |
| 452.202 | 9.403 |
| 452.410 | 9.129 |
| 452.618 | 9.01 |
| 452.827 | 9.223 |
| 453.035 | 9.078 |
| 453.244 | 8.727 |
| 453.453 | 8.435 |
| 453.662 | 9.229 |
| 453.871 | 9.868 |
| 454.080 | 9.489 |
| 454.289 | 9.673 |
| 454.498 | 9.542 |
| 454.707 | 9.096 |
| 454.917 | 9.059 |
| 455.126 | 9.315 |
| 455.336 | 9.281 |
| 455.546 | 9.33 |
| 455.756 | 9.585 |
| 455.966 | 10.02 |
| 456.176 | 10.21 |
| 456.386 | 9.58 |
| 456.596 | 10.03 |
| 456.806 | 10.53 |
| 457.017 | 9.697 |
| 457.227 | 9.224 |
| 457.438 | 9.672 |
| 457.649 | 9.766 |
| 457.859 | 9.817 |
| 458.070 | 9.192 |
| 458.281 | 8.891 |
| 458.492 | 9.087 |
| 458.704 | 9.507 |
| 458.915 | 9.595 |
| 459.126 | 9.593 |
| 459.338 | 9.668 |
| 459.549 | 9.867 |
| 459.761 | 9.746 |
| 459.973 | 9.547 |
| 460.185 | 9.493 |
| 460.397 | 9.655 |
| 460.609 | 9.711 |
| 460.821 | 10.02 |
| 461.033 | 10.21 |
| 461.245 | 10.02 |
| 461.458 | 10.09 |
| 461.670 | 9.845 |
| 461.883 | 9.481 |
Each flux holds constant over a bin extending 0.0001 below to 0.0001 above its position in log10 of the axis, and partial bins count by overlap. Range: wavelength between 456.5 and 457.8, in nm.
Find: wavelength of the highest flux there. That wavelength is 456.806 nm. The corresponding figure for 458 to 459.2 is 458.915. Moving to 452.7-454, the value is 453.871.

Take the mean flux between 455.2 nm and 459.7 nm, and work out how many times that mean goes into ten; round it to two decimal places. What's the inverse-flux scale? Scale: 1.04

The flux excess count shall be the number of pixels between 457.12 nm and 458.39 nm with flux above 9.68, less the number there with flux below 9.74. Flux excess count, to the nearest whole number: -2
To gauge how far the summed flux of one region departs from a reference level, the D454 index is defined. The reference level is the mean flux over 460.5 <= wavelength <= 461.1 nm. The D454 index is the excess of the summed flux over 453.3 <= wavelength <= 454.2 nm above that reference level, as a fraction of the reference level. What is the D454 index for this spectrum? 2.7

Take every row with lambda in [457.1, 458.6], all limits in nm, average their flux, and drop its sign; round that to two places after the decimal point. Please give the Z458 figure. 9.38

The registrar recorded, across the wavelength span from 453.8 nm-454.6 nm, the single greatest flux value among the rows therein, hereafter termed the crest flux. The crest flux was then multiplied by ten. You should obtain 99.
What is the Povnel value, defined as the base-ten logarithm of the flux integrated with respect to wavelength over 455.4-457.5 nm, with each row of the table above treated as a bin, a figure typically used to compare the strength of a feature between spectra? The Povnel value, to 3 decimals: 1.313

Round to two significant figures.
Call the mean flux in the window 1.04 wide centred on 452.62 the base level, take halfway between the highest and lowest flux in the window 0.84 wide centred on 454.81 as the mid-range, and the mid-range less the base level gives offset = 0.13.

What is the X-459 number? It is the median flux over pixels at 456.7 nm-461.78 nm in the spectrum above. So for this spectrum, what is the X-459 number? 9.68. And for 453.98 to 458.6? 9.56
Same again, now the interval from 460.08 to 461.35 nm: 9.87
